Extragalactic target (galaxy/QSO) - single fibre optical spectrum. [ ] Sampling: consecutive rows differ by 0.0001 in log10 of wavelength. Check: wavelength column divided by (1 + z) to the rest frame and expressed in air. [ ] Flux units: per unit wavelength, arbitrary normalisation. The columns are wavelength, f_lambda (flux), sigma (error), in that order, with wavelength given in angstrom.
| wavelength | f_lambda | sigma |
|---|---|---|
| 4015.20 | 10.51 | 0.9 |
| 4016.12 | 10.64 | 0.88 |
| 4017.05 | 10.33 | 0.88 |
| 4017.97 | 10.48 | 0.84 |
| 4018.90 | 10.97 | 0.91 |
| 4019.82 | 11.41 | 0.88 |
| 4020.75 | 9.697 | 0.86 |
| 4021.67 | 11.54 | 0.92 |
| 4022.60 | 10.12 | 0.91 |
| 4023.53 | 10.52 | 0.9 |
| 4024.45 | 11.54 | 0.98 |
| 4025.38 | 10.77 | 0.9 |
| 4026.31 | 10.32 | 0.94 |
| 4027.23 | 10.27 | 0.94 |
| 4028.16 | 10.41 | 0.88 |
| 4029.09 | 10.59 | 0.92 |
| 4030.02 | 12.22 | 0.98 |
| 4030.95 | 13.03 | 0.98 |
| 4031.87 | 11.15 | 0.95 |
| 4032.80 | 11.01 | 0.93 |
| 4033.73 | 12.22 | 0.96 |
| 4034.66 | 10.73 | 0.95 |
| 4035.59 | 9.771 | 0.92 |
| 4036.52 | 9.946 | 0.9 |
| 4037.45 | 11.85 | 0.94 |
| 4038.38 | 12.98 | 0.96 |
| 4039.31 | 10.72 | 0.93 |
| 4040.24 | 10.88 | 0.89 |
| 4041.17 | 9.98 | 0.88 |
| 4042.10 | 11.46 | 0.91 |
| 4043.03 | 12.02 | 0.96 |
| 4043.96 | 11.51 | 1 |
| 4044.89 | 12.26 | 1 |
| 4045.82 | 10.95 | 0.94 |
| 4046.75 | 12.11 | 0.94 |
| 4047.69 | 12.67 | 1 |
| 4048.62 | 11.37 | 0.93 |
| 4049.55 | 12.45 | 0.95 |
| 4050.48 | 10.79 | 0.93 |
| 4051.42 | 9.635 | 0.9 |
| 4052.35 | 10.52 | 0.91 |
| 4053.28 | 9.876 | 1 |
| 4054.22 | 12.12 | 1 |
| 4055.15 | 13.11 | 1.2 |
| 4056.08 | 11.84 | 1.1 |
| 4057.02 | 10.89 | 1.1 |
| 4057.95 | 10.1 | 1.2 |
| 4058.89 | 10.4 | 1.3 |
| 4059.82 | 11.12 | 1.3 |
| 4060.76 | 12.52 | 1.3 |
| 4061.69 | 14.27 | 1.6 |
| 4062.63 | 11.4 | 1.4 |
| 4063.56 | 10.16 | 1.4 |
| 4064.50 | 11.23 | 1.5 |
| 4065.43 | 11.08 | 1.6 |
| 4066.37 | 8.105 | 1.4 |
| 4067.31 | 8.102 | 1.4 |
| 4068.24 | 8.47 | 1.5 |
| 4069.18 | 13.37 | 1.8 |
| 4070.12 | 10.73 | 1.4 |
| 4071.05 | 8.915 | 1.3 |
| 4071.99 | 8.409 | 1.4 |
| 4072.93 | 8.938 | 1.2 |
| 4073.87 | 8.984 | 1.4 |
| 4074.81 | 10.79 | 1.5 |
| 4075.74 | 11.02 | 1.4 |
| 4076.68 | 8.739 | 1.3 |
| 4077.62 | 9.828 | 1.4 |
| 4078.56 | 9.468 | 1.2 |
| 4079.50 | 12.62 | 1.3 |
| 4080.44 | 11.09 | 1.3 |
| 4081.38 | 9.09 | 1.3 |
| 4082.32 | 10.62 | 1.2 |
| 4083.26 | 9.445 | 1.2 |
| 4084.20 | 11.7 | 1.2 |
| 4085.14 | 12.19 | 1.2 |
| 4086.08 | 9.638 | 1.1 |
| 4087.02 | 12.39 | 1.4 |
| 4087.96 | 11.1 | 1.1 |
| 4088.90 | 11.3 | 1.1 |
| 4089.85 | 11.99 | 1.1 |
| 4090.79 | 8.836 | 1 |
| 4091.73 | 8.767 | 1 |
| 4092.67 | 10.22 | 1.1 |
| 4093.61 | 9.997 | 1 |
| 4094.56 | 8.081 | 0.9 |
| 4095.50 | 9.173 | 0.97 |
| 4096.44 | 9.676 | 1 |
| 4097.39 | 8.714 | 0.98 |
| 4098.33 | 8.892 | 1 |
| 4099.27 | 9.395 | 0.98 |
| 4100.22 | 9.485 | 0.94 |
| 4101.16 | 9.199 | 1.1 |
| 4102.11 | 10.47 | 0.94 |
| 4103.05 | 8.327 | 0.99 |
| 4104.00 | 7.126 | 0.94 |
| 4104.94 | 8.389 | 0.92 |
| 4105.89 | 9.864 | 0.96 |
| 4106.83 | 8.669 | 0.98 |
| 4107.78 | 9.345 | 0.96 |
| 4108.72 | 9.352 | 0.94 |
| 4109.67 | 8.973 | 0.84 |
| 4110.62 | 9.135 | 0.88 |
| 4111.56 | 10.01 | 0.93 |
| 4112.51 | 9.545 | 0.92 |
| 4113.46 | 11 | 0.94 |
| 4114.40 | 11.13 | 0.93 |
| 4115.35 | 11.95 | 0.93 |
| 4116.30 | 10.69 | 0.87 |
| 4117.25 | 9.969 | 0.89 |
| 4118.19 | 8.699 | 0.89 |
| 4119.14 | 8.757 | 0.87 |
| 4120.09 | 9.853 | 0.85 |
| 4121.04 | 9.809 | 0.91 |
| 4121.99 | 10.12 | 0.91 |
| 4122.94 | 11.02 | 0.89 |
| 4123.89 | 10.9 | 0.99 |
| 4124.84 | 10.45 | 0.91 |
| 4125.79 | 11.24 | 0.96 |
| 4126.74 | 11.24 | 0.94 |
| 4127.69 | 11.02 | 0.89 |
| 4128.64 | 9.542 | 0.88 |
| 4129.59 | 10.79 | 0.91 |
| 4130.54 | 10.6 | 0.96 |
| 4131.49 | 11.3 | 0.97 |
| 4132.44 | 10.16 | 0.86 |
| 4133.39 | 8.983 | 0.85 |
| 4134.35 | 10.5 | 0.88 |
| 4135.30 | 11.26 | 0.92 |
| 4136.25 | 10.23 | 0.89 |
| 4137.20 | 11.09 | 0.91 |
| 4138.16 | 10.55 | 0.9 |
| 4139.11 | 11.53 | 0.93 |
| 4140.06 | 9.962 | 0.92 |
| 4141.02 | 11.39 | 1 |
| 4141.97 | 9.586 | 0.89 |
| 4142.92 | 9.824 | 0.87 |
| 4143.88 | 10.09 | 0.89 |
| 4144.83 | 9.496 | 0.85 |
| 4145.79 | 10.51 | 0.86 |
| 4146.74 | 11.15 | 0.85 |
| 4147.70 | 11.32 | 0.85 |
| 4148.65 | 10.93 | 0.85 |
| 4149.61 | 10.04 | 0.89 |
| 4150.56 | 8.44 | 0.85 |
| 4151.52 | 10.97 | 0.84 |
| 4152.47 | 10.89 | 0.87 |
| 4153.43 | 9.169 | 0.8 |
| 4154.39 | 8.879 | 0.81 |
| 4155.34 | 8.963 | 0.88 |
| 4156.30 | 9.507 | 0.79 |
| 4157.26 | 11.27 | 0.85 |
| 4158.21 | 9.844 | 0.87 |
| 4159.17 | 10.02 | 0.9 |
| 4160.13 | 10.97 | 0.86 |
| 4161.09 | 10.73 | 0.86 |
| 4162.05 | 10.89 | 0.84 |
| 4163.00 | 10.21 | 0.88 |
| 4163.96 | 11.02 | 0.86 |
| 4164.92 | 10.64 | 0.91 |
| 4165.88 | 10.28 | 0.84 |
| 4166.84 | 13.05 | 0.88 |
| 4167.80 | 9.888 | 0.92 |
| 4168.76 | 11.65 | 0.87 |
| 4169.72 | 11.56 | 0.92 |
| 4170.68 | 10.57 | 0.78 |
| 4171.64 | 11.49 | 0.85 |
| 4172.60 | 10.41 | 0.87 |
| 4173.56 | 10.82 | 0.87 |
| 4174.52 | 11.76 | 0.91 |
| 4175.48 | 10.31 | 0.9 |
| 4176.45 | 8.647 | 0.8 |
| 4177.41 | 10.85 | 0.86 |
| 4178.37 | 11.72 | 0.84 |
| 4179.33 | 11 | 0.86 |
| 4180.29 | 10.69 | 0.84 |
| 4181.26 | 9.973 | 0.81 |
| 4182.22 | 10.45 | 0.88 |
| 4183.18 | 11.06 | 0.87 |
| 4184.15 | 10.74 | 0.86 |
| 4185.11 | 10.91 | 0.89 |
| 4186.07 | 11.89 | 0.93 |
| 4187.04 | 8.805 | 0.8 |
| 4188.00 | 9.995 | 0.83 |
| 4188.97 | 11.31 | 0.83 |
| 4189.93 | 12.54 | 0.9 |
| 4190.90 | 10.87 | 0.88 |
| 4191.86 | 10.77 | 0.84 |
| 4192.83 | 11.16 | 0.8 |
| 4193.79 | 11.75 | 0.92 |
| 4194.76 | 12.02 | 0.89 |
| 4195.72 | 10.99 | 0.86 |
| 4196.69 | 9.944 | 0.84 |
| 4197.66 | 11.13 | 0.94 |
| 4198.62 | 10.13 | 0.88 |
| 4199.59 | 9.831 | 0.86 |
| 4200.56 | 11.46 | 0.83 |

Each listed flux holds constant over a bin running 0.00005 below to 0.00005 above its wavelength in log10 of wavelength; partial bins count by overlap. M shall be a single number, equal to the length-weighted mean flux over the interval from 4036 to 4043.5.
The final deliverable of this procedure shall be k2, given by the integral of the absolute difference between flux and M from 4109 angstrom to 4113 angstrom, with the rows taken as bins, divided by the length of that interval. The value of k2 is 1.8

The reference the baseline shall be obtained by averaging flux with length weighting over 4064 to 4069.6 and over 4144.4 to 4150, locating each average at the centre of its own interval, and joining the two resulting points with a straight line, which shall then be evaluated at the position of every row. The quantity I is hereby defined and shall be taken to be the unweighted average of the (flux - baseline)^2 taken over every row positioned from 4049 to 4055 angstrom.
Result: 2.1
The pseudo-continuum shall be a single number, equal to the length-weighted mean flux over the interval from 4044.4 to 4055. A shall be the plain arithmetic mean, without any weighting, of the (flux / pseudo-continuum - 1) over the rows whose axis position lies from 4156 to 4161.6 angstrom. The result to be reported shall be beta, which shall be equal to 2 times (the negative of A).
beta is 0.18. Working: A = -0.088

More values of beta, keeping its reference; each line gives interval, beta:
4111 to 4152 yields 0.17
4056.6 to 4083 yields 0.18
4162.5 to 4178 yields 0.10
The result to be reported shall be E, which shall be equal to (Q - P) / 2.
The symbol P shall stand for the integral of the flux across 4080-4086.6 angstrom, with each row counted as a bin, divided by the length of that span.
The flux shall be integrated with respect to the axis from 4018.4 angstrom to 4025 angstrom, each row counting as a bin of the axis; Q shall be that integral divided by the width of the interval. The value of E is 0.1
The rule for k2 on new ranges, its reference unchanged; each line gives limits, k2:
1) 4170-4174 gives 0.5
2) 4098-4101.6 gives 2.0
